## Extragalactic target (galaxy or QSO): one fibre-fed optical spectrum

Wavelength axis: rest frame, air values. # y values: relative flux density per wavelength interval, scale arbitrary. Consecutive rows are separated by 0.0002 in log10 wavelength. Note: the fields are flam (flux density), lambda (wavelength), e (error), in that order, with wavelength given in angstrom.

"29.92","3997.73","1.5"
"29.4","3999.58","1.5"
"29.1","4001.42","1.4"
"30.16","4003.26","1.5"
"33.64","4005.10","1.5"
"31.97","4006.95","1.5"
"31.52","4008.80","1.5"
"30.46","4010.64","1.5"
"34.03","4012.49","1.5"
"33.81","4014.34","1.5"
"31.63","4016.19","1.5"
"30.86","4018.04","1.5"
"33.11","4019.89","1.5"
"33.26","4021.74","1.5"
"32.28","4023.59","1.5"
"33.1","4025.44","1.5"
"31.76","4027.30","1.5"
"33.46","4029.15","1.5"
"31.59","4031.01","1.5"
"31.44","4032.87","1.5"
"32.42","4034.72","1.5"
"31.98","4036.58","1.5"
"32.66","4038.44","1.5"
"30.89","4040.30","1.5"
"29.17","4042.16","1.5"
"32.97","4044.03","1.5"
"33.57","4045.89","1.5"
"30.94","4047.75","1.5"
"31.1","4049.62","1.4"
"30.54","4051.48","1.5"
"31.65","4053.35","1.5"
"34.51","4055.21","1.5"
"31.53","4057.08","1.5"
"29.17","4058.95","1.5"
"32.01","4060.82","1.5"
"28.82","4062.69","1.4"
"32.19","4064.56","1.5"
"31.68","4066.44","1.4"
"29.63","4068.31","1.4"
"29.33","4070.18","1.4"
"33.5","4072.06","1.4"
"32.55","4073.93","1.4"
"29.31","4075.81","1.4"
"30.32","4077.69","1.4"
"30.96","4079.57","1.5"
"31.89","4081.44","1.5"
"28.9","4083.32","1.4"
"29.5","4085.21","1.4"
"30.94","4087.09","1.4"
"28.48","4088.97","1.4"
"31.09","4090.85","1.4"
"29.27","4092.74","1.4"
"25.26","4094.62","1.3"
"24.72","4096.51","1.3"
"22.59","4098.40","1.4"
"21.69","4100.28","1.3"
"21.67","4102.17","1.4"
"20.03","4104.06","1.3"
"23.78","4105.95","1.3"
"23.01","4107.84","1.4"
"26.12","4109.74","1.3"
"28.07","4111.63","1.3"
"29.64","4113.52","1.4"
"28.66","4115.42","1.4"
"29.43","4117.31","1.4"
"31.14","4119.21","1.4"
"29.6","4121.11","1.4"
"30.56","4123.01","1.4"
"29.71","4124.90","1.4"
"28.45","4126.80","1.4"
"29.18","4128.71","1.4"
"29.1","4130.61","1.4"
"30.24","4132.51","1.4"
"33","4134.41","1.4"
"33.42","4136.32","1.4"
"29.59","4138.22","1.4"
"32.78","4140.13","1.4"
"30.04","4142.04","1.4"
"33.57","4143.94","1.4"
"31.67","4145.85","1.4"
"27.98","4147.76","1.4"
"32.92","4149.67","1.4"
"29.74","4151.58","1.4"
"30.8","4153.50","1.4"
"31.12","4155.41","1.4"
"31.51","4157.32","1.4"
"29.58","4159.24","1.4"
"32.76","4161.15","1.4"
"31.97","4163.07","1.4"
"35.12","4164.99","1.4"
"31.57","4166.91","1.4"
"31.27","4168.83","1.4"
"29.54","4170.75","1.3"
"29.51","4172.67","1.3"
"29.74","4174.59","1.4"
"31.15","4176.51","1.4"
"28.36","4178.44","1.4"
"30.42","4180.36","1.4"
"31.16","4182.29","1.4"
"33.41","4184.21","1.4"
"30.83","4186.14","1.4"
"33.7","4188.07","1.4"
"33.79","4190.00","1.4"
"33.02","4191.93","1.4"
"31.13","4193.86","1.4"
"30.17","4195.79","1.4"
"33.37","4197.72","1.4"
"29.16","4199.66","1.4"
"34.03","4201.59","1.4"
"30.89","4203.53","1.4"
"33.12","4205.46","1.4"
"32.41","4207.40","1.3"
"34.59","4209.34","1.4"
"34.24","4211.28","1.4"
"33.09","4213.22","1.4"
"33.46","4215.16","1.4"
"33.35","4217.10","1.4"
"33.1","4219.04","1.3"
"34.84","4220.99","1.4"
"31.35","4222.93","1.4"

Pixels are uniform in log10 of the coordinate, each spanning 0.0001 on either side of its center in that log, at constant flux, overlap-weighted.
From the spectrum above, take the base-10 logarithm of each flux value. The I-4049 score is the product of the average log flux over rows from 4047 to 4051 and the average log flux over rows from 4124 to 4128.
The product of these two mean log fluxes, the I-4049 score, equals 2.18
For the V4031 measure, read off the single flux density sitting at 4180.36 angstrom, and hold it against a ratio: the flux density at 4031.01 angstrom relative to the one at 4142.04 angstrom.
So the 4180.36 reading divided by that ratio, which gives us 29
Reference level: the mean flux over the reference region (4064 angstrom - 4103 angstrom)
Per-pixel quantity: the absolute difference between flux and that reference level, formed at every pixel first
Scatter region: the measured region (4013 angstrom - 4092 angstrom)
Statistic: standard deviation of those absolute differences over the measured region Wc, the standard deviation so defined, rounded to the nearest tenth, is 1.5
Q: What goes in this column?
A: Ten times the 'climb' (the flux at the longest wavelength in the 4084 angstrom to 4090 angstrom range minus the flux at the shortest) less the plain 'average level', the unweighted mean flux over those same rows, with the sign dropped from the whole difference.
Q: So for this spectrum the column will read 40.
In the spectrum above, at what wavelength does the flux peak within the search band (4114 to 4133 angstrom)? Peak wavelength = 4119.21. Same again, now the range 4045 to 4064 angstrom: 4055.21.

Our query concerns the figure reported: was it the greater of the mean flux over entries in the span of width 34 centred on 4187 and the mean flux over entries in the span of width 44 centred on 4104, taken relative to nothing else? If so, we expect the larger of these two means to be 31.3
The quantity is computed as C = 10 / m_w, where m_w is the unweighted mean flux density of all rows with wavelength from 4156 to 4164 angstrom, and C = 0.318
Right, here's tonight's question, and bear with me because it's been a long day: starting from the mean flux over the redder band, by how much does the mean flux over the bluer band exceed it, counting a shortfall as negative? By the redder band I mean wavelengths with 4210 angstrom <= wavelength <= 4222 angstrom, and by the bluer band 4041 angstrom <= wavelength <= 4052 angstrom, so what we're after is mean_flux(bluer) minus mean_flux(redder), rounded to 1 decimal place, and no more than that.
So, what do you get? -2.3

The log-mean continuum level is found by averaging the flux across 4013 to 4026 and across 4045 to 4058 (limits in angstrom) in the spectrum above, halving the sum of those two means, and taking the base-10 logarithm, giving 1.509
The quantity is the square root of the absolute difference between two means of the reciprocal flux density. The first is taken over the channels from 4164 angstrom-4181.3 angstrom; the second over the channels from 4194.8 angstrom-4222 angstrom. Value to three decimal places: 0.046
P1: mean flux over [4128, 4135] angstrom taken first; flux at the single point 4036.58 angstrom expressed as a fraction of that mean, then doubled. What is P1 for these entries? 2.11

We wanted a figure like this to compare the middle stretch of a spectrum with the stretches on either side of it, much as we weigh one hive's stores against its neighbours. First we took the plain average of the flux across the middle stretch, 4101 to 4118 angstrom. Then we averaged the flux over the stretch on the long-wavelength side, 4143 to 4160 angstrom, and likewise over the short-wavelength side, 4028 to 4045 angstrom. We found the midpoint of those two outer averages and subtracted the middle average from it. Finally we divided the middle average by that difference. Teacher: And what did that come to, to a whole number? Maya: 4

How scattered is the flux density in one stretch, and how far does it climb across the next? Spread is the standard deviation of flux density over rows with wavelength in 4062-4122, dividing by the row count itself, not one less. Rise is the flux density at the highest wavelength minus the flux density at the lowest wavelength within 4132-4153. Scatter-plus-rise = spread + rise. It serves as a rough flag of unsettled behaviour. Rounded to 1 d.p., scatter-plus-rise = 3.0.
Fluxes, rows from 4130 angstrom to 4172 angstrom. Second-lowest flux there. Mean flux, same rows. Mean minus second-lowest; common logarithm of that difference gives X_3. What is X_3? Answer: 0.3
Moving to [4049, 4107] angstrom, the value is 0.9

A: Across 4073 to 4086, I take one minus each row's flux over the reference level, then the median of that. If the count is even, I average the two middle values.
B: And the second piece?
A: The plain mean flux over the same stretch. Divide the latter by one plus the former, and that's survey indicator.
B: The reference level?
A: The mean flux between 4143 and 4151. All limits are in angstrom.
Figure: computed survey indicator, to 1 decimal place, 29.4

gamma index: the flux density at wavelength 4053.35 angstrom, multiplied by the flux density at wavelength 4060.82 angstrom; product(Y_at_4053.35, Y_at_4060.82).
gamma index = 1013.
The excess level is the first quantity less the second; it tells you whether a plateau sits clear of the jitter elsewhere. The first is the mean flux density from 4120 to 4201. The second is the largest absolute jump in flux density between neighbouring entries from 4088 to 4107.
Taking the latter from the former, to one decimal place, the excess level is 27.1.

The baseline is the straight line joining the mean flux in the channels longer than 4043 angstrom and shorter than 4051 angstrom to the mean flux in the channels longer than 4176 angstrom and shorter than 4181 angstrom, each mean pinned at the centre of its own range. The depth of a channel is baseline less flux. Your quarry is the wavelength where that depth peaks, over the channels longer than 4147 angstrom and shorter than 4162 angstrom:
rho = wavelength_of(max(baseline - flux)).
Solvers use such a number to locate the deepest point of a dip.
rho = 4147.76 angstrom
